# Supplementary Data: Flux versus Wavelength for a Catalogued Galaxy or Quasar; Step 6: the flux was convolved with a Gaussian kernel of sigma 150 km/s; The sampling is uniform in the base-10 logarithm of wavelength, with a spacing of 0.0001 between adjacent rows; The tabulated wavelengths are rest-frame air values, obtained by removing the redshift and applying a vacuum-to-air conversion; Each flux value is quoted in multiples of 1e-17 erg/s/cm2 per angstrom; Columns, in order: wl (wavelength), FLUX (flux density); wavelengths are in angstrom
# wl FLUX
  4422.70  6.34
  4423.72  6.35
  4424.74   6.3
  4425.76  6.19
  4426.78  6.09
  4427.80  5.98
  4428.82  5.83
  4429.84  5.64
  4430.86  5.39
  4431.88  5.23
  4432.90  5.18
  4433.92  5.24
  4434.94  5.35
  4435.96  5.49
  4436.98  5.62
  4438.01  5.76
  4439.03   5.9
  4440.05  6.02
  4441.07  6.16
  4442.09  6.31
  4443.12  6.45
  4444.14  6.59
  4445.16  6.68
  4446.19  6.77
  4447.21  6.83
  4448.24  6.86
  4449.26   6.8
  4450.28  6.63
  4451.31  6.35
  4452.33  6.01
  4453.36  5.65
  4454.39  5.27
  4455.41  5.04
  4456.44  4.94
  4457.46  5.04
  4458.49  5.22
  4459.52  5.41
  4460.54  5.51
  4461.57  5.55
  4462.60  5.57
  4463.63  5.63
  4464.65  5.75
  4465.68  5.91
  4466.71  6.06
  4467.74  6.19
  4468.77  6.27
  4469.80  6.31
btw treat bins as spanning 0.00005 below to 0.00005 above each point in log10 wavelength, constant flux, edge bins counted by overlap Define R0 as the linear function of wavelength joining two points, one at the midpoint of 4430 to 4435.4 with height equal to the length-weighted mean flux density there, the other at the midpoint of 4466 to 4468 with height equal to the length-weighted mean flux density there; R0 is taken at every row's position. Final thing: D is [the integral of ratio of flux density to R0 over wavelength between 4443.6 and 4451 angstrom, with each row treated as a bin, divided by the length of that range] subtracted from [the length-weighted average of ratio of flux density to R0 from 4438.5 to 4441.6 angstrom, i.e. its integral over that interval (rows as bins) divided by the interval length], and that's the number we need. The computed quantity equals -0.09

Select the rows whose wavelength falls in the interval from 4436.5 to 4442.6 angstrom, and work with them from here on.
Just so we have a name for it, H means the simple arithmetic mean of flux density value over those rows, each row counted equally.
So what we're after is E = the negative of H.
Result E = -5.96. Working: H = 6.0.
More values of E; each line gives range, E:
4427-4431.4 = -5.71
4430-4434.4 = -5.26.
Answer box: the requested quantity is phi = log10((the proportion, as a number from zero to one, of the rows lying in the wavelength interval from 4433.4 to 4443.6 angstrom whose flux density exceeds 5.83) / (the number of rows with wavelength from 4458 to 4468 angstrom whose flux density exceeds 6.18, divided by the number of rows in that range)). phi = 0.7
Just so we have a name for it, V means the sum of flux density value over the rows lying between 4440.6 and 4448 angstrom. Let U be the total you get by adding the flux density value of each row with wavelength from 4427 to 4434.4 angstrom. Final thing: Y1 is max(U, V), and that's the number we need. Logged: 46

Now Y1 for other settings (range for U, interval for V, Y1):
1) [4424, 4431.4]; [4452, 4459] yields 41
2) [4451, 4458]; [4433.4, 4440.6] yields 39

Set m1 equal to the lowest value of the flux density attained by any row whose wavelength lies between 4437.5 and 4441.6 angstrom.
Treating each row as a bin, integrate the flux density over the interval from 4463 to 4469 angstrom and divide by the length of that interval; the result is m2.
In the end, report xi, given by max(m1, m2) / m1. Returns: 1.03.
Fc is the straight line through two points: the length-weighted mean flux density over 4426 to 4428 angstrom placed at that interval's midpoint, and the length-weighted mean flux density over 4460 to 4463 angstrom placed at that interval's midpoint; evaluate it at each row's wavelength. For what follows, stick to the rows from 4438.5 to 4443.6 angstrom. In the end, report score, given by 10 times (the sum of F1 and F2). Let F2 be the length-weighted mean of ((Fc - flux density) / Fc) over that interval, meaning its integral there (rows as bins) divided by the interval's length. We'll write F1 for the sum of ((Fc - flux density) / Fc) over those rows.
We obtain -3.3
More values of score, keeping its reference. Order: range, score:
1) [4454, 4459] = 5.5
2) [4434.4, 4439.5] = 2.9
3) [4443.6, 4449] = -10.1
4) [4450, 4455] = -3.1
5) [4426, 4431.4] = 2.4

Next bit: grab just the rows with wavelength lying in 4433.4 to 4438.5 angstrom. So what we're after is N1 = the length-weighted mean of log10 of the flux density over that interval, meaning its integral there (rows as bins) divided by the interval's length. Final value 0.739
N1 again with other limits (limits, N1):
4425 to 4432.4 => 0.761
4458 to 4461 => 0.731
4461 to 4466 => 0.753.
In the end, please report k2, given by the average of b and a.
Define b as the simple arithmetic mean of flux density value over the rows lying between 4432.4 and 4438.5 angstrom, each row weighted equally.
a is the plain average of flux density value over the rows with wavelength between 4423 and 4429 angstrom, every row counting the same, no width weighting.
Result 5.78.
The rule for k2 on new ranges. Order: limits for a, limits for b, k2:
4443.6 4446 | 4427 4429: 6.27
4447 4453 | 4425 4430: 6.26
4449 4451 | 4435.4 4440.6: 6.24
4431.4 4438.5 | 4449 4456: 5.69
